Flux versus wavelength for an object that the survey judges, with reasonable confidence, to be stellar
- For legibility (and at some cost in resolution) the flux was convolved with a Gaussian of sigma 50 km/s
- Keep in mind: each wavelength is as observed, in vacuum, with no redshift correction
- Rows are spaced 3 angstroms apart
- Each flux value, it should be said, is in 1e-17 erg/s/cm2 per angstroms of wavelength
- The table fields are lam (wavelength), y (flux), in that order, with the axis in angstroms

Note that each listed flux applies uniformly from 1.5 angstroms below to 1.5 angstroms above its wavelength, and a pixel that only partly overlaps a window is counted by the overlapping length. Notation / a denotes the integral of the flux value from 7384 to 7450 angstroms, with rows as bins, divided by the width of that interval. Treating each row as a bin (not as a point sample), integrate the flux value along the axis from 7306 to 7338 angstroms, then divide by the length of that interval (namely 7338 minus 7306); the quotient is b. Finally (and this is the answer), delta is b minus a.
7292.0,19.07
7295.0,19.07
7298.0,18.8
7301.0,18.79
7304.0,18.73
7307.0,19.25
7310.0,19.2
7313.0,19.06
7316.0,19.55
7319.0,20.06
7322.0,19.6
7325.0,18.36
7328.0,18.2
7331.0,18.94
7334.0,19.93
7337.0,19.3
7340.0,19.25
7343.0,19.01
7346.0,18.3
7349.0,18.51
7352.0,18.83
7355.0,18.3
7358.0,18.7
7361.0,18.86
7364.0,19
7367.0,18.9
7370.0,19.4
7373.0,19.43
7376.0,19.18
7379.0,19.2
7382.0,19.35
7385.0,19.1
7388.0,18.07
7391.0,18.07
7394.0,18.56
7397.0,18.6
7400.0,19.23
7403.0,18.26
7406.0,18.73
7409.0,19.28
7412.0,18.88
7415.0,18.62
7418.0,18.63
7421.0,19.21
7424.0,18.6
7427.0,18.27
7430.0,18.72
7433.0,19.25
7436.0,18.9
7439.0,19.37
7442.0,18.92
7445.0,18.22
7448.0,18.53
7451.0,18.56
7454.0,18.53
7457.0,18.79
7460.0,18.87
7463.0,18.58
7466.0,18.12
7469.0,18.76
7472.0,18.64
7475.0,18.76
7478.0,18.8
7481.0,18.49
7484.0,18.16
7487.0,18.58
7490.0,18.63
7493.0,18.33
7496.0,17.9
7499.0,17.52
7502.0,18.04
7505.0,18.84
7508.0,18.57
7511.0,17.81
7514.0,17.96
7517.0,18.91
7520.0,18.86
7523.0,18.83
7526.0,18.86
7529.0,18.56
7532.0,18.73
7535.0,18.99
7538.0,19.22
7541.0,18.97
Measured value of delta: 0.5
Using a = 18.7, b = 19.2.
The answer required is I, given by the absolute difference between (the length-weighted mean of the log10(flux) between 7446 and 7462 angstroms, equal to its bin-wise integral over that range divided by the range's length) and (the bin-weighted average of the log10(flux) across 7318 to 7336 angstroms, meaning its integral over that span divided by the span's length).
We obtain 0.0117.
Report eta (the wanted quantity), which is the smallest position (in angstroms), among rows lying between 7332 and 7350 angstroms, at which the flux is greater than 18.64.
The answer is 7334.0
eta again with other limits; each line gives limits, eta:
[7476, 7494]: 7478.0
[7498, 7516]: 7505.0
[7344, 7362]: 7352.0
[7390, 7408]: 7400.0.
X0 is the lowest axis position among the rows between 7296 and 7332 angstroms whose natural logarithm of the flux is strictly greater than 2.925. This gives 7298.0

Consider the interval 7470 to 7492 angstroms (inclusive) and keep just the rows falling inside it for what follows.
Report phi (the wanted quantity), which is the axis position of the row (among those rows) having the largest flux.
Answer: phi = 7478.0 angstroms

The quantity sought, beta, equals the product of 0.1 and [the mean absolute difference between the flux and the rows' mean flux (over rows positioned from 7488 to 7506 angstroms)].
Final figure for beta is 0.039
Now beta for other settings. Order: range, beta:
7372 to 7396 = 0.048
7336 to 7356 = 0.036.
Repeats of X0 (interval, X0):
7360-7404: 7361.0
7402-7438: 7406.0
